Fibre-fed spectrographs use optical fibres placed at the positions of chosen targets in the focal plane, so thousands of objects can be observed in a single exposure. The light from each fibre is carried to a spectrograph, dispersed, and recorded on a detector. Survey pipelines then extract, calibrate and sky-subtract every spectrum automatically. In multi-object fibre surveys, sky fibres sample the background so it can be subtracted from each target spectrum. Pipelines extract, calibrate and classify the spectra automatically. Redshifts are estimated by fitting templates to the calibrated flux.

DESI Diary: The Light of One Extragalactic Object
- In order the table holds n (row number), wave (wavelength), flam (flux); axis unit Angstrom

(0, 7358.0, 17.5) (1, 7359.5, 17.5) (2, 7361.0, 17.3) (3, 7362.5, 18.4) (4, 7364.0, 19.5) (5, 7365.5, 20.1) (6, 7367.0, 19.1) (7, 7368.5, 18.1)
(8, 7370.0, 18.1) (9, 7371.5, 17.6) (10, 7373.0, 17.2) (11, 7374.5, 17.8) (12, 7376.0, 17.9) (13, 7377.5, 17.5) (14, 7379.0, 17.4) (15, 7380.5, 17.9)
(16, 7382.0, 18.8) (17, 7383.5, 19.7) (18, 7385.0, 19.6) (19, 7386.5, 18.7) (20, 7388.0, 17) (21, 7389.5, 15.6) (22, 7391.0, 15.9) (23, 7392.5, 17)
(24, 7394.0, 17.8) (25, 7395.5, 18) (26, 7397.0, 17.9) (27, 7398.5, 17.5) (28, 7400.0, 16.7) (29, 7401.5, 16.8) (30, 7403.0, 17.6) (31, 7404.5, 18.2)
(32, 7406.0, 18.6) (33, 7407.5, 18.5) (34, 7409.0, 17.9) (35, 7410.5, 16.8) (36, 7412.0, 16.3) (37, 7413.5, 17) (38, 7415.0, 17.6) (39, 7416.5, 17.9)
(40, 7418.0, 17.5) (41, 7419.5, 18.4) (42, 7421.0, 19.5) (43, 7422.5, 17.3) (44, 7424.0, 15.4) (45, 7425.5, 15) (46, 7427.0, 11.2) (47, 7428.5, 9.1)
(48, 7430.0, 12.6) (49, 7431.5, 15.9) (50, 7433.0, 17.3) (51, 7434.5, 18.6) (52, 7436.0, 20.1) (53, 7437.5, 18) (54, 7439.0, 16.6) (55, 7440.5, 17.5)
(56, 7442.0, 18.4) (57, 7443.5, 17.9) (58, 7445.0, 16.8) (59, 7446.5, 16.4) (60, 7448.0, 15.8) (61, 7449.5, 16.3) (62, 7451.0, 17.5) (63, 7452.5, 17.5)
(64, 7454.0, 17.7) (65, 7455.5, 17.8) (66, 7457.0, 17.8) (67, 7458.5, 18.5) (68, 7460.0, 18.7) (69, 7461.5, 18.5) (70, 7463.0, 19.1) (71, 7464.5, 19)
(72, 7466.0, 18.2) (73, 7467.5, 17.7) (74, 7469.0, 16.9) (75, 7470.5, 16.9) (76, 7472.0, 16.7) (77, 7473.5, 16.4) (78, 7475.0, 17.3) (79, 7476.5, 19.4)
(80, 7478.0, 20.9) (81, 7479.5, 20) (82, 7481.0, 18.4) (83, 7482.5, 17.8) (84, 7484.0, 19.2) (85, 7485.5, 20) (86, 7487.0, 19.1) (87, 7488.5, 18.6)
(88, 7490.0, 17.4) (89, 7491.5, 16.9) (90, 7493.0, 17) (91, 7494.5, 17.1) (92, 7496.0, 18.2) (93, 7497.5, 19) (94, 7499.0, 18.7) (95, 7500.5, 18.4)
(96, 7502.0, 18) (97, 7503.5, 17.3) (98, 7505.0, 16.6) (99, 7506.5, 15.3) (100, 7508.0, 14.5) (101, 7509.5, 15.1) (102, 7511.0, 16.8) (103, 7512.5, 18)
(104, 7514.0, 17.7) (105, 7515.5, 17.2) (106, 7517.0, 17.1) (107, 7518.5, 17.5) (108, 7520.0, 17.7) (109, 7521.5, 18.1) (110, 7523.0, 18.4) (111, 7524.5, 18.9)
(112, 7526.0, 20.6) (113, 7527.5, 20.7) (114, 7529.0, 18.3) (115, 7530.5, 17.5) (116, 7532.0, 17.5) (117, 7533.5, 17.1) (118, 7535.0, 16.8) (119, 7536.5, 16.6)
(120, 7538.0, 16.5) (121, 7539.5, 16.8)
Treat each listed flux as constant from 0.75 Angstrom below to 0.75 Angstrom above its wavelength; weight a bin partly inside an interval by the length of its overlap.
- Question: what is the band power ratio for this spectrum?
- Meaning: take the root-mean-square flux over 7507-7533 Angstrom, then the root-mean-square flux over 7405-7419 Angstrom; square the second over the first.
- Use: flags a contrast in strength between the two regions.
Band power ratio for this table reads 0.98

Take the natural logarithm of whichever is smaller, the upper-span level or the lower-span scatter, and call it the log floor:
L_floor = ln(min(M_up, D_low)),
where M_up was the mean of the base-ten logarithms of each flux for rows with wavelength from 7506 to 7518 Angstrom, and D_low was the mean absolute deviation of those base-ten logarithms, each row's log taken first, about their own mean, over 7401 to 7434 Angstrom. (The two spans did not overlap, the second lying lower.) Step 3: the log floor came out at -2.93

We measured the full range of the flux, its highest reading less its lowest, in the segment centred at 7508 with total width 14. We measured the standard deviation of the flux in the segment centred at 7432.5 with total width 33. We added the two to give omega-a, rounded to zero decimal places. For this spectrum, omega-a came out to 6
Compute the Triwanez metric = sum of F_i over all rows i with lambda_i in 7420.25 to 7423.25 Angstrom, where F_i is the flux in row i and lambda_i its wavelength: 37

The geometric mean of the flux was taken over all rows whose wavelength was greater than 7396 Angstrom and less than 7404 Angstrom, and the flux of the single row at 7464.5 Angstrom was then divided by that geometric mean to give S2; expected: 1.10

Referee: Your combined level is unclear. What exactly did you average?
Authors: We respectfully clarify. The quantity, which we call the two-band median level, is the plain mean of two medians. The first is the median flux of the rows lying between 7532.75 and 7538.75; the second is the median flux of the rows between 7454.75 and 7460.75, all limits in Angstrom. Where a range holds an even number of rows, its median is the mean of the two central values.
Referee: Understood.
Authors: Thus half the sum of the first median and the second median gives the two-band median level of 17.4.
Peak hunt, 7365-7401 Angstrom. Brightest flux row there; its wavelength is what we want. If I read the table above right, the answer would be 7365.5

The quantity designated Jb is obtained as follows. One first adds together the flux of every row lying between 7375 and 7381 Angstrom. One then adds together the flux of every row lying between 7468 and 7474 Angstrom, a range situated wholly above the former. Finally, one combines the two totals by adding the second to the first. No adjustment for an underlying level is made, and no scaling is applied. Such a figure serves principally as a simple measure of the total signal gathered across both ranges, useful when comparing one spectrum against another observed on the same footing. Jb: 138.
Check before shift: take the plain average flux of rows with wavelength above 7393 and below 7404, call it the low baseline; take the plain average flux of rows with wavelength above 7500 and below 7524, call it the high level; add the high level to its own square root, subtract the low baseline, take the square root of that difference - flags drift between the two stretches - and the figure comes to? 1.94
